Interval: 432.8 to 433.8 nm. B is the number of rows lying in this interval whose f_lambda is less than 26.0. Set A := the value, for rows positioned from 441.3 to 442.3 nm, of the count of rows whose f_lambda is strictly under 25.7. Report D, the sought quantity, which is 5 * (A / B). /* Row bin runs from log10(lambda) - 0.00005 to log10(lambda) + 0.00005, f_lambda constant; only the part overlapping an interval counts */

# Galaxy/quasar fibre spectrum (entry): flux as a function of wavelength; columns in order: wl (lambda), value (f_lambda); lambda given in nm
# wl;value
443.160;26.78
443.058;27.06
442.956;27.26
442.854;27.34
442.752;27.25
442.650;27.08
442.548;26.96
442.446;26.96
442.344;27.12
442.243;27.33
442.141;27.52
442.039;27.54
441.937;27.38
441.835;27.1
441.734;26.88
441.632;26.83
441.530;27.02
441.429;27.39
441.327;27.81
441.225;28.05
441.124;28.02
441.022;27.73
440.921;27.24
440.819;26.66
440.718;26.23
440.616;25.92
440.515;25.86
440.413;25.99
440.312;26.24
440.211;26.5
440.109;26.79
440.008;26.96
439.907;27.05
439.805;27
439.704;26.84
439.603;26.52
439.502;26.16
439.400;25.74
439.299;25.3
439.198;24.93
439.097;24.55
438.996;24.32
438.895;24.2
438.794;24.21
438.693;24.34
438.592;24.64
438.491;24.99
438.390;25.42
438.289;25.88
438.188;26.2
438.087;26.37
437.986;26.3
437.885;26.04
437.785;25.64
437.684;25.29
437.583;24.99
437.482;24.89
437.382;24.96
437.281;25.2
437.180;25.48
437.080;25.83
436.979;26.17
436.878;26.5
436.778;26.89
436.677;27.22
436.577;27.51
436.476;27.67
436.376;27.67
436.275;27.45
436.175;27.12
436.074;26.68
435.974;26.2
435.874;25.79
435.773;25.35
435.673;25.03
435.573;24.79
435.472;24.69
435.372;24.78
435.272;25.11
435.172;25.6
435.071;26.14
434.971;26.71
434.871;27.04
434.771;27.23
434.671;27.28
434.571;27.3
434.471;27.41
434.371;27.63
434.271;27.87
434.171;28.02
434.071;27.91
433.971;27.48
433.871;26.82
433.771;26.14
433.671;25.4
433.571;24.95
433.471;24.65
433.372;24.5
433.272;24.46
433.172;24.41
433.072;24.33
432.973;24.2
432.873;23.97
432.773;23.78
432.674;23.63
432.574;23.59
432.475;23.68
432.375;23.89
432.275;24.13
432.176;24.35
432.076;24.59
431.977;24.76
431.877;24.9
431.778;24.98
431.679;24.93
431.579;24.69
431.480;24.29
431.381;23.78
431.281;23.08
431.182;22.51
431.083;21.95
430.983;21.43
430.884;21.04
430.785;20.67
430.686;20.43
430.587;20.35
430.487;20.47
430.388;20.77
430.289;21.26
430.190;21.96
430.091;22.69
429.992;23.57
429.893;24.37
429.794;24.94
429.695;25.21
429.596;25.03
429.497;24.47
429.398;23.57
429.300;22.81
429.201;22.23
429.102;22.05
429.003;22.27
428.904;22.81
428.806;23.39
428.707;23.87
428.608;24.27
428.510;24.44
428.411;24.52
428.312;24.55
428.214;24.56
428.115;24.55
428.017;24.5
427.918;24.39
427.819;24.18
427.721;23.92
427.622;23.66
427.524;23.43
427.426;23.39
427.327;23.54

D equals 0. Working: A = 0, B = 9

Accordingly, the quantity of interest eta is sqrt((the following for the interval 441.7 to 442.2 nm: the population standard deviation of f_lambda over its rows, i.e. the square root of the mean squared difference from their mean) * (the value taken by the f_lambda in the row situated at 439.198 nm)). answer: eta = 2.5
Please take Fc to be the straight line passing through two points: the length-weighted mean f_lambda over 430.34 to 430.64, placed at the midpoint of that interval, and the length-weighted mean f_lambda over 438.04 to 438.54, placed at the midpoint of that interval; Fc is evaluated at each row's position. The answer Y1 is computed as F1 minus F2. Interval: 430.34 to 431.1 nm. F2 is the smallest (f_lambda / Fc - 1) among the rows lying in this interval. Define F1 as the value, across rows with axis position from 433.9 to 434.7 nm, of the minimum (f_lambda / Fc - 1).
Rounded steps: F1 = 0.17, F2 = -0.010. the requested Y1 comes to 0.18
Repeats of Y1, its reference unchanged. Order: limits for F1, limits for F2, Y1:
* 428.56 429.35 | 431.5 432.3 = 0.02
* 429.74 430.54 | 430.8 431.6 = -0.01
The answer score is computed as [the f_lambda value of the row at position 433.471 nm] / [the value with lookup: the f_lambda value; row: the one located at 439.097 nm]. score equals 1.00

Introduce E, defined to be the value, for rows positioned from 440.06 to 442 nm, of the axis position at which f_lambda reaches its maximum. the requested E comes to 441.225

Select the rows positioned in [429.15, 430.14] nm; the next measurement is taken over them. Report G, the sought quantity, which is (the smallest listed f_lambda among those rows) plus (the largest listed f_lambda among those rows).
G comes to 47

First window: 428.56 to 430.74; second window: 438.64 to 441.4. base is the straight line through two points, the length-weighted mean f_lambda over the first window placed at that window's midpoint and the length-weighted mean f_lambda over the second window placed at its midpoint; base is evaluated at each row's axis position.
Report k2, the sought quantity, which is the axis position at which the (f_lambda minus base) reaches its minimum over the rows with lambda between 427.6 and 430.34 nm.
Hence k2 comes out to 430.289 nm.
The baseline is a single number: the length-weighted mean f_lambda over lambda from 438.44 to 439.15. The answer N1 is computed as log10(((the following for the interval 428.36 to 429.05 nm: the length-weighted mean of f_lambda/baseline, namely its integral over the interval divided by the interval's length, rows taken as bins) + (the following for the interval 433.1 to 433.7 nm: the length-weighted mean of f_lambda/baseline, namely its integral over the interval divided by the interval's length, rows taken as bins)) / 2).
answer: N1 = -0.006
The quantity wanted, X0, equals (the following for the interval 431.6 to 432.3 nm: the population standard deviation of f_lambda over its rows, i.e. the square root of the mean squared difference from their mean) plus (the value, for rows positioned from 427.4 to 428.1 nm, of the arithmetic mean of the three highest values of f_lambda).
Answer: 24.7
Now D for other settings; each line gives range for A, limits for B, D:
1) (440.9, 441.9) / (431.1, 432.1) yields 0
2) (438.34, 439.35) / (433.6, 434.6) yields 50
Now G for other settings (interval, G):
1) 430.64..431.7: 45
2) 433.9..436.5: 53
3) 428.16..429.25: 47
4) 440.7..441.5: 54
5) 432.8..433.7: 49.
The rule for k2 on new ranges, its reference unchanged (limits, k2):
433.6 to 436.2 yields 435.472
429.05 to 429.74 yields 429.102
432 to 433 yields 432.574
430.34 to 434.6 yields 430.587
